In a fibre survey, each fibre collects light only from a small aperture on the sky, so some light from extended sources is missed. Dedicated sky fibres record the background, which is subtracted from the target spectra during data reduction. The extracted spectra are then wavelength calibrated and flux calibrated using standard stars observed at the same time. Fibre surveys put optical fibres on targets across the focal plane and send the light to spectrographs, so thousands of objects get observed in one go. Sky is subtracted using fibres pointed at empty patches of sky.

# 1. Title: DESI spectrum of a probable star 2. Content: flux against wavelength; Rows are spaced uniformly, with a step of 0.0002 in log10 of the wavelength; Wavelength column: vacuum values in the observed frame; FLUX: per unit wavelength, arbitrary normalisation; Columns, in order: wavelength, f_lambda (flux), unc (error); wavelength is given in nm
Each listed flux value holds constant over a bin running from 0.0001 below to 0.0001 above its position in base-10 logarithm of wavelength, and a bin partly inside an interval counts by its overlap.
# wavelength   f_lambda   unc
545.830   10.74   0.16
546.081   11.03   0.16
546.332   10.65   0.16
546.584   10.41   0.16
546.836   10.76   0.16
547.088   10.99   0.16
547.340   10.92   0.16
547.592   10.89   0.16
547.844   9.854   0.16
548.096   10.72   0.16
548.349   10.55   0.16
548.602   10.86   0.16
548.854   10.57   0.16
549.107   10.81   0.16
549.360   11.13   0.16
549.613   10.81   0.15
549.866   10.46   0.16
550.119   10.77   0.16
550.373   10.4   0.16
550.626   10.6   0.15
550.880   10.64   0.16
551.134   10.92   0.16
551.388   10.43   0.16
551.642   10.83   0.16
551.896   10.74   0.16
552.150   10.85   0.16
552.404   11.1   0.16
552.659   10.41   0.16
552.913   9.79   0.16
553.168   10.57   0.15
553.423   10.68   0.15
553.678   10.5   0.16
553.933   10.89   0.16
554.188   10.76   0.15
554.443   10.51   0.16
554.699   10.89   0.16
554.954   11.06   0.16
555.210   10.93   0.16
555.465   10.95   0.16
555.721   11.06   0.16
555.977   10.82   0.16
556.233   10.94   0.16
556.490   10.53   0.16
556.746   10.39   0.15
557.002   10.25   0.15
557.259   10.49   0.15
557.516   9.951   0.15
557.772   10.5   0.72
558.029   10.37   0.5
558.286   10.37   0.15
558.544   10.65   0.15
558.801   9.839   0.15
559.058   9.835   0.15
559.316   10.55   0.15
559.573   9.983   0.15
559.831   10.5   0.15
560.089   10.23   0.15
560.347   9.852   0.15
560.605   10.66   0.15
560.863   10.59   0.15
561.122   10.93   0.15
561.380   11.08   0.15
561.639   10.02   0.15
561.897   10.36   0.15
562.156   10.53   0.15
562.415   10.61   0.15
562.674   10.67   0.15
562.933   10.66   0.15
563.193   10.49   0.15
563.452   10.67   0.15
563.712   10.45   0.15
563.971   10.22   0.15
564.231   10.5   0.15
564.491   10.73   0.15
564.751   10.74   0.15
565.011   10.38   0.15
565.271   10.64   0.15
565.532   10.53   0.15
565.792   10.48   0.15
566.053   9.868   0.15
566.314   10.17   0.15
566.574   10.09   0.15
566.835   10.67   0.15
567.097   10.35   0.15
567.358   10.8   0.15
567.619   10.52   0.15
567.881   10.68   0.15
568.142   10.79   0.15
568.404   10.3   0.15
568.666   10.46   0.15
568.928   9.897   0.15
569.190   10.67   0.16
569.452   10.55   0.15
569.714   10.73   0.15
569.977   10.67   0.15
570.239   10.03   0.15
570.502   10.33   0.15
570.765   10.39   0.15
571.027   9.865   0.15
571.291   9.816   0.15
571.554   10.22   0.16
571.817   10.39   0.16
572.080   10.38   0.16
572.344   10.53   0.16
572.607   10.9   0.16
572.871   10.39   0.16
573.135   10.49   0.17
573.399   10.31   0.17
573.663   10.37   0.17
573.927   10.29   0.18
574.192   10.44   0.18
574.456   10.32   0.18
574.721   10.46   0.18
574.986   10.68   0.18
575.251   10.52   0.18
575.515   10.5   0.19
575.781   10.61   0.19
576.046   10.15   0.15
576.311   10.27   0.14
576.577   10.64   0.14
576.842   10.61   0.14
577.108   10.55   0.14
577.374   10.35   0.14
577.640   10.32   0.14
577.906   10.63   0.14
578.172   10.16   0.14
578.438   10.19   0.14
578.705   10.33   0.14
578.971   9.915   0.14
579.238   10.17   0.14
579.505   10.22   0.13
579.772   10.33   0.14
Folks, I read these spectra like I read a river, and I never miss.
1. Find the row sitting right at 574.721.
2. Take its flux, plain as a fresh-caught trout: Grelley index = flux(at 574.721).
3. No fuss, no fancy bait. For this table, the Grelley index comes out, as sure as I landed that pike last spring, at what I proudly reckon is 10.46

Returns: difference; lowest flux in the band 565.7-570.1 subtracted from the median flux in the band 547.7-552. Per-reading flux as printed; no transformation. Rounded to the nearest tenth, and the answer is 0.9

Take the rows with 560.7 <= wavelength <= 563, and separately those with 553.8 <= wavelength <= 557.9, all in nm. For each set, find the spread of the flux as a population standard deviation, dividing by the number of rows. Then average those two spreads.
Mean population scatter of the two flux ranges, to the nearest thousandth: 0.298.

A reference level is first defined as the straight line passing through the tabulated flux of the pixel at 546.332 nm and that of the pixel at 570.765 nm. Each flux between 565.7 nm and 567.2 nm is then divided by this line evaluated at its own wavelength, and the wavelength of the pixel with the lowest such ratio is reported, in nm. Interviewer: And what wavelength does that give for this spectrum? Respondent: 566.053 nm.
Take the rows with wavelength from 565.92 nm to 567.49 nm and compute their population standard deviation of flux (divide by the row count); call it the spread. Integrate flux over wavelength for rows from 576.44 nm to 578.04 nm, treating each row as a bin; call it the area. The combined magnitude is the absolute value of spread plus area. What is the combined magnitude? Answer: 17.1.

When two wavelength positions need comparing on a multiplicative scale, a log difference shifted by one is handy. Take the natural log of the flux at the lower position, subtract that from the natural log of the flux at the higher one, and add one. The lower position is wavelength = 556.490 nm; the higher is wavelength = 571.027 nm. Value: 0.93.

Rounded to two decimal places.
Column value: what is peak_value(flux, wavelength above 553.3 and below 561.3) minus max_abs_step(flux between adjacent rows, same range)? 10.25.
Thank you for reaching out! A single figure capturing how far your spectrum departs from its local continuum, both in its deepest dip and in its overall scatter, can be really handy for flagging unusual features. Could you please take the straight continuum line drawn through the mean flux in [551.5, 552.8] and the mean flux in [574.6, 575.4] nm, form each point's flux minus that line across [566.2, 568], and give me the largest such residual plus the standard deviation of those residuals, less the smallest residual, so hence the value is 1.0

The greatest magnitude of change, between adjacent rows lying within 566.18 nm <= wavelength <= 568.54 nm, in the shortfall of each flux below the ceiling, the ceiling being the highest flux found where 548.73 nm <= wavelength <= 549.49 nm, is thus 0.58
